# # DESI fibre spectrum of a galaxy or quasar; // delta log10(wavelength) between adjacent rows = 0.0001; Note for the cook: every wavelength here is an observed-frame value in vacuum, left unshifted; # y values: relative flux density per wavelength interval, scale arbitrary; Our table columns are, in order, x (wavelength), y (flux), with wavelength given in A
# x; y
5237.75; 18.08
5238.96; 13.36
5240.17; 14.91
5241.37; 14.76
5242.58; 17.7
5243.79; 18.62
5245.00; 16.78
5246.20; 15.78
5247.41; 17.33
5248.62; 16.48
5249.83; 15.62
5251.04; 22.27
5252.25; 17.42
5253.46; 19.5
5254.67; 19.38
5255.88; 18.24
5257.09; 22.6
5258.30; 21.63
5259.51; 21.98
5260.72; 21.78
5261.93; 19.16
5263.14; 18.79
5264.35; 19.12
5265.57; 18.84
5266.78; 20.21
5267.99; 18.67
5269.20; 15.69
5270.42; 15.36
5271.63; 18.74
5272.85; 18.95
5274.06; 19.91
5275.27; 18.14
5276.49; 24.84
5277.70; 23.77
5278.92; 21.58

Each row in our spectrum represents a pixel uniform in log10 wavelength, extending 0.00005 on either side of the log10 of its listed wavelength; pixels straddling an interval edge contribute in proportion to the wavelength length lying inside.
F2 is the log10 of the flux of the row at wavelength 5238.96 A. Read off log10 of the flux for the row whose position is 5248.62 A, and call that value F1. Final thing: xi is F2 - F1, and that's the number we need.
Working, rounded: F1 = 1.22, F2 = 1.13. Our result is -0.09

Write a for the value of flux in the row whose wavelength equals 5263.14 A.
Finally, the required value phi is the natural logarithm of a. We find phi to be 2.93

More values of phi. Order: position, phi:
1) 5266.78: 3.01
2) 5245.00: 2.82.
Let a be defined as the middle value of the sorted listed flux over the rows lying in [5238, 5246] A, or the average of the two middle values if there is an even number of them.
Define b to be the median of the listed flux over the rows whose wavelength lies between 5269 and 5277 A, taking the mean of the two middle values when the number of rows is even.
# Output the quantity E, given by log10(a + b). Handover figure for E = 1.54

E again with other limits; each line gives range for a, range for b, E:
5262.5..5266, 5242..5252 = 1.56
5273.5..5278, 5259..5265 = 1.61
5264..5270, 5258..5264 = 1.61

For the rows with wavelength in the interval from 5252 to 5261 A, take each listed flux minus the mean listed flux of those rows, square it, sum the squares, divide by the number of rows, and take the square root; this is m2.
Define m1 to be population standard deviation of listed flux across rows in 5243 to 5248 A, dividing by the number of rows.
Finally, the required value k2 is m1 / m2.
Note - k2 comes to 0.6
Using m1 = 1.0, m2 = 1.81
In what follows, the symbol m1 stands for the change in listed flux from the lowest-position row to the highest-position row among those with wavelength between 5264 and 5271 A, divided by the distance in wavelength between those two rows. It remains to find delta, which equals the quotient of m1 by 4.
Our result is -0.15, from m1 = -0.6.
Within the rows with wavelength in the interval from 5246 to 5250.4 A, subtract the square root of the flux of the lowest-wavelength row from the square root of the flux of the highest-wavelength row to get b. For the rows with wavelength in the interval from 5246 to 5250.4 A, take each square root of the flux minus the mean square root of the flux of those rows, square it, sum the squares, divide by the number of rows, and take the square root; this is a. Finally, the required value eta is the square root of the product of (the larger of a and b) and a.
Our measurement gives 0.08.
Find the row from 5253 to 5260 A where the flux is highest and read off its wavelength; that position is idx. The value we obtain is 5257.09 A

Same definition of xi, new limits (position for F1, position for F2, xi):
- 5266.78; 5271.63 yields -0.03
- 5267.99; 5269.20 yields -0.08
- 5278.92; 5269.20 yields -0.14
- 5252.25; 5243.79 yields 0.03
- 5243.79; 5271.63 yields 0.00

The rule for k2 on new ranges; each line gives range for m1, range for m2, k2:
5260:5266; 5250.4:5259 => 0.6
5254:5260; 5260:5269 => 1.6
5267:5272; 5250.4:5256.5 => 1.0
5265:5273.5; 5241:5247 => 1.2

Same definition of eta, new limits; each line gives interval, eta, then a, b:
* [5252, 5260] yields 0.33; 0.205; 0.51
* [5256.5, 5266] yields 0.17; 0.170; -0.41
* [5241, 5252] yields 0.46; 0.243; 0.88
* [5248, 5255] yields 0.30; 0.256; 0.34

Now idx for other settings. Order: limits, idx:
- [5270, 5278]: 5276.49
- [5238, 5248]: 5243.79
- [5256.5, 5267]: 5257.09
